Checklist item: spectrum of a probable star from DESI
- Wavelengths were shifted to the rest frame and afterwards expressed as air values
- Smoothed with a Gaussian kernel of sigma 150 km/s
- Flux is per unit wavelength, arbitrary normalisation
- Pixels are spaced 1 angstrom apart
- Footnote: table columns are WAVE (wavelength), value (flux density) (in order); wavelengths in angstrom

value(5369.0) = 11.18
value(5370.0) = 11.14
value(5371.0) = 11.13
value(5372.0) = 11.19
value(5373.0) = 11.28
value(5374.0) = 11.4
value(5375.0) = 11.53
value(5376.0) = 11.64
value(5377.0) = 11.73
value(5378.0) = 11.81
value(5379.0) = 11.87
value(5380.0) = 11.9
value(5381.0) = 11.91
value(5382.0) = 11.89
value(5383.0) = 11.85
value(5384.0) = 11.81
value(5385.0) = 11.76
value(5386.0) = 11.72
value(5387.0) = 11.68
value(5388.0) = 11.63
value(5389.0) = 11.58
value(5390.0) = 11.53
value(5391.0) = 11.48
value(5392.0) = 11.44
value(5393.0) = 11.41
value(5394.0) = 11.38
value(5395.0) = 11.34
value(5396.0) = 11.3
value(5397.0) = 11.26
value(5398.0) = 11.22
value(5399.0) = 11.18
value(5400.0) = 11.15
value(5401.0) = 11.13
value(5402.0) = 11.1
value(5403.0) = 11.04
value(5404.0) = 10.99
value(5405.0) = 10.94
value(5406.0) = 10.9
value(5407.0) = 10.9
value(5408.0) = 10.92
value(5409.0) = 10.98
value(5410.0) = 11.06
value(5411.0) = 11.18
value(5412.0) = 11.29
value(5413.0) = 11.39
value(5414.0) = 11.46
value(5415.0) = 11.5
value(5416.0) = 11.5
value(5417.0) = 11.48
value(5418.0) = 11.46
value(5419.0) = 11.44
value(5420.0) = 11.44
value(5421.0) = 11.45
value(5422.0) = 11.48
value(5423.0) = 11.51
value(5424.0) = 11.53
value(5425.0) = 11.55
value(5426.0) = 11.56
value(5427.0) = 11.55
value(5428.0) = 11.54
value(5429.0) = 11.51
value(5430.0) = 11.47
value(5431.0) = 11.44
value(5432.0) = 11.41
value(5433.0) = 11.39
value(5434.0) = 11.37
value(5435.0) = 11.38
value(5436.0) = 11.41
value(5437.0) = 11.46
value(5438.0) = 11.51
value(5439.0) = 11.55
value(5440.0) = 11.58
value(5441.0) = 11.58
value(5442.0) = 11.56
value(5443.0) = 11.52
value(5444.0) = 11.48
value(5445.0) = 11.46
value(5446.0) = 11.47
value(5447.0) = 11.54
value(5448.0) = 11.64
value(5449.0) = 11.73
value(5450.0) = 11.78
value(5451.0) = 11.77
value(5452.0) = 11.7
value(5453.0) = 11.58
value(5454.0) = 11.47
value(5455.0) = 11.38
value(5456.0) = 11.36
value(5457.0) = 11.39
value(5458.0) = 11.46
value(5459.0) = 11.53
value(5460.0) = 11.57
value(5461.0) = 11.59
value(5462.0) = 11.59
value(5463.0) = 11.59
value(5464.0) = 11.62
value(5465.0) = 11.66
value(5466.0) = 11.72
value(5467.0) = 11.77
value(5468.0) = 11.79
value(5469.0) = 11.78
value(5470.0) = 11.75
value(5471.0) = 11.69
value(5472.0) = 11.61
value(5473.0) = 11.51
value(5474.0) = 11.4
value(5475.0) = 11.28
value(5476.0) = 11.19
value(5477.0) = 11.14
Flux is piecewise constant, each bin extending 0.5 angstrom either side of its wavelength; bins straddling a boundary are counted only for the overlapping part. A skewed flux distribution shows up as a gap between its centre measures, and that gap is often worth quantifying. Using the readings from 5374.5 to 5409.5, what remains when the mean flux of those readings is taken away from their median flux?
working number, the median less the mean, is 0.01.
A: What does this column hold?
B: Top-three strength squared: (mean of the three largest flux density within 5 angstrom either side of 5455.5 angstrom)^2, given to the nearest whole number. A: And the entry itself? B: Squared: 137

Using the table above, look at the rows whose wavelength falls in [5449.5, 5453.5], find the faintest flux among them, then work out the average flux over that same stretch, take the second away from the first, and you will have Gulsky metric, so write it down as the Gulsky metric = -0.13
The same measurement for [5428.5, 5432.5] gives -0.05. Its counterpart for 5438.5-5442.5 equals -0.02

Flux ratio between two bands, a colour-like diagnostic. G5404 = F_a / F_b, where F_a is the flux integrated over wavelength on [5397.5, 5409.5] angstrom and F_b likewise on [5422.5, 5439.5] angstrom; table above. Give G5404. 0.7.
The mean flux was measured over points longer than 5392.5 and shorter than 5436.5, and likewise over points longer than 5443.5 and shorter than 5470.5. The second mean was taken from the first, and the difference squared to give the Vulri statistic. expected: 0.0802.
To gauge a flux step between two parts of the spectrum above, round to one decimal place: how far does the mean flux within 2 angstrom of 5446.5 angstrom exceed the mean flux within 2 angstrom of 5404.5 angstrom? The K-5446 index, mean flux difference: 0.6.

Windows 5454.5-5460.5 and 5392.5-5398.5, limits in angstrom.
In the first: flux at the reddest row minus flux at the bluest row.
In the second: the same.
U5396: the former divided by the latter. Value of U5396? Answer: -1.0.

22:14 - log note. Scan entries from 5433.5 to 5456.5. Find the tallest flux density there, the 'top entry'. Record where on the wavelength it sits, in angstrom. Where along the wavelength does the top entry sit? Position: 5450.0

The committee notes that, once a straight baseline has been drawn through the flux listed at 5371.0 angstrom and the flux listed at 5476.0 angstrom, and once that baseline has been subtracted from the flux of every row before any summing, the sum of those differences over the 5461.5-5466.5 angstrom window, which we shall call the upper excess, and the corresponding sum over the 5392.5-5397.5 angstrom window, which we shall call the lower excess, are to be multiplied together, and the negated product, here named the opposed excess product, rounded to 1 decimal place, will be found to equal -2.2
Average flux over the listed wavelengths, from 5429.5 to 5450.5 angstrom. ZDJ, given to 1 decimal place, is 11.5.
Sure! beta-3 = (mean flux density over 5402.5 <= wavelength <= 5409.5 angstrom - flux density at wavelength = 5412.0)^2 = 0.11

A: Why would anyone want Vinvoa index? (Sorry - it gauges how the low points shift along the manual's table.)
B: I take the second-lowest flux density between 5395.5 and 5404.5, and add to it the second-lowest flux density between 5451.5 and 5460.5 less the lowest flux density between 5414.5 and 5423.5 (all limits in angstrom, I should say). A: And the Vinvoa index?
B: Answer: 11.0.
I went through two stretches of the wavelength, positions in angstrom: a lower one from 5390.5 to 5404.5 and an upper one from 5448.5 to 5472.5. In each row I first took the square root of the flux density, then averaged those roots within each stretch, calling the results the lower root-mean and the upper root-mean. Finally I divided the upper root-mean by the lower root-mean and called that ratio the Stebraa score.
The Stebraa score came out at 1.02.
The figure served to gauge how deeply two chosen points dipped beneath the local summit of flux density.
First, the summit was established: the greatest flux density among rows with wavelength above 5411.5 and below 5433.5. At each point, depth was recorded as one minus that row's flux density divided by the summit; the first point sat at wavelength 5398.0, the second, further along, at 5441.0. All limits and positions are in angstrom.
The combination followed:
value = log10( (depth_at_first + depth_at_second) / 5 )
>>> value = -2.3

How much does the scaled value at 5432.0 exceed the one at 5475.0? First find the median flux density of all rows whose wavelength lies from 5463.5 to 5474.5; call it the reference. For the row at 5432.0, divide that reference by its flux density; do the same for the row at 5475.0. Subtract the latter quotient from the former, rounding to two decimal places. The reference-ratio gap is -0.01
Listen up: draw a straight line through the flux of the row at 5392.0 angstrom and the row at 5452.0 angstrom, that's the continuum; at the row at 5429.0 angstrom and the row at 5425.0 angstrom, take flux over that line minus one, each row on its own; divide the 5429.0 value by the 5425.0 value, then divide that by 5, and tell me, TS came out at 0.55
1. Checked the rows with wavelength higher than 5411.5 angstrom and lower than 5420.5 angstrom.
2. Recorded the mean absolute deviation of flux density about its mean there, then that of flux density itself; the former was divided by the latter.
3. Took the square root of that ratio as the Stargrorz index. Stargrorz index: 0.062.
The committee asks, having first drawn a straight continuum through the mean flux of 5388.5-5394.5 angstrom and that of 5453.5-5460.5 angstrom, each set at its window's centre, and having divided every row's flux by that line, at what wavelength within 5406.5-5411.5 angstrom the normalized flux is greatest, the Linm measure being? 5411.0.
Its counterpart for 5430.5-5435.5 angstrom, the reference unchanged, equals 5431.0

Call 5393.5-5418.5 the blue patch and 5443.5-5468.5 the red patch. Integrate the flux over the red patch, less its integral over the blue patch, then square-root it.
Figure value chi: 3.1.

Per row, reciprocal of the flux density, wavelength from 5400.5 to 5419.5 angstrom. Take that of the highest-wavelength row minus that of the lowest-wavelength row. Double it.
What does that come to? -0.0049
